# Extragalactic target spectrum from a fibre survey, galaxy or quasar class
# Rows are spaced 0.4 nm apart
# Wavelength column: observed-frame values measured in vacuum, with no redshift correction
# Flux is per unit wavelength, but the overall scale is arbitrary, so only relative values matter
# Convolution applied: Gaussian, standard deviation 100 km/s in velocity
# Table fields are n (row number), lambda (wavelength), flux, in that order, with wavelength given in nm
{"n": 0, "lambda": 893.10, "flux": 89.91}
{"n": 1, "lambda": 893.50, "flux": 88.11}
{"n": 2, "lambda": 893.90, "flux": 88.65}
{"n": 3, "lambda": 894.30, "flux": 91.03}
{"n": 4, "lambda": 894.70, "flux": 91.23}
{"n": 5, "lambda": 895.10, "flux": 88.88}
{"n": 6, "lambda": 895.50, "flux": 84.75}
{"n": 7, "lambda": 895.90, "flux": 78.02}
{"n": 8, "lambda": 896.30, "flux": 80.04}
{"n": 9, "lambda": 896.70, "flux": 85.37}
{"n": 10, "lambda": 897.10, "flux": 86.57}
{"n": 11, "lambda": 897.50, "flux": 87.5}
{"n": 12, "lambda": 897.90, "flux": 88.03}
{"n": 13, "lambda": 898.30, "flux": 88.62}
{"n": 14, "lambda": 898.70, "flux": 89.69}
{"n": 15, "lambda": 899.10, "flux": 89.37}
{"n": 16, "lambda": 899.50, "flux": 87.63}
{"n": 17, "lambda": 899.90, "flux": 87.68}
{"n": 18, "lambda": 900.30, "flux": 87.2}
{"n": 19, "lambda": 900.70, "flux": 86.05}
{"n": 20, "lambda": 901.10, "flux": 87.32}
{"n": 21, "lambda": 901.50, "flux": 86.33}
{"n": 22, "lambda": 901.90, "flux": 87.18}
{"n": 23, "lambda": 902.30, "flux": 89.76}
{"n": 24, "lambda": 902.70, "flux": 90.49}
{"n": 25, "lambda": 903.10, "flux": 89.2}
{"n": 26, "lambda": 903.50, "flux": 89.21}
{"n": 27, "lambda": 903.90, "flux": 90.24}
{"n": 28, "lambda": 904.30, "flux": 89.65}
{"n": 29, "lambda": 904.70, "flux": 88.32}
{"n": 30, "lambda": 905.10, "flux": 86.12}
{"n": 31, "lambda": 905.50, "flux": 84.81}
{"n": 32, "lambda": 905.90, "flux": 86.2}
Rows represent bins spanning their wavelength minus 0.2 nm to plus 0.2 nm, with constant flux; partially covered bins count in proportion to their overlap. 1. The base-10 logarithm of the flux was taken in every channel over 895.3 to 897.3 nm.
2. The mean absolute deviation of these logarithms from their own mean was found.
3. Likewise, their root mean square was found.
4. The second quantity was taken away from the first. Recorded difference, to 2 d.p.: -1.90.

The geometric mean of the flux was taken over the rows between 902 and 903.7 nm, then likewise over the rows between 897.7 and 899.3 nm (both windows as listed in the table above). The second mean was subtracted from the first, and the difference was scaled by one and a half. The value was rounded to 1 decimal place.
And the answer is 1.1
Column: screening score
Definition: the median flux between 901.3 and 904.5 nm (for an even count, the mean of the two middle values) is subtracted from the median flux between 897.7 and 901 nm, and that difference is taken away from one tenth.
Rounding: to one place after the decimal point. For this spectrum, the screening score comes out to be 1.7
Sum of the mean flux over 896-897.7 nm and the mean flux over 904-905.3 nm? 173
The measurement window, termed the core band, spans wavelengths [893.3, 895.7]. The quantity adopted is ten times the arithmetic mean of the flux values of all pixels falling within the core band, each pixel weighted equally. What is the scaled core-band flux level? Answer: 888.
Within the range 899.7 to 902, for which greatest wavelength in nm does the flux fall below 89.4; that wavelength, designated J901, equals 901.90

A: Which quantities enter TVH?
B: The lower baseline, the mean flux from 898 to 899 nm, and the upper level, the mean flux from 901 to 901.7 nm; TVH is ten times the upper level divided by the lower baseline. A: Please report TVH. 9.7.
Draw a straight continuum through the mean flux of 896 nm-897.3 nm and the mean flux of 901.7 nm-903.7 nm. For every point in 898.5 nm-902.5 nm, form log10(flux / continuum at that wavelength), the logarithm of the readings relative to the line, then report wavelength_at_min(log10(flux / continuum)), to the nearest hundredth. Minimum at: 901.50 nm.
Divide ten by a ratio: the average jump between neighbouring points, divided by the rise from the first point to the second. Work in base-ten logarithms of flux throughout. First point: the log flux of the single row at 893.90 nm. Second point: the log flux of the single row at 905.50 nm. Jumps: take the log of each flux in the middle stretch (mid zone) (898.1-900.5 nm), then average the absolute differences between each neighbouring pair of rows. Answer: -54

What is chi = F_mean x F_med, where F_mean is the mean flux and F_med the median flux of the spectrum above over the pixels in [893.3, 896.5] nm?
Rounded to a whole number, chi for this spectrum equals 7631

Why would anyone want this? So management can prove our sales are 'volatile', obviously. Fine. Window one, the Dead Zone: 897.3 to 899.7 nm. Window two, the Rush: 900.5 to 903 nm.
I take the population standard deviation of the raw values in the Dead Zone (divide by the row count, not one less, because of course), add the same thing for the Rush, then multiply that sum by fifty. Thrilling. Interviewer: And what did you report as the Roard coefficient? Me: 126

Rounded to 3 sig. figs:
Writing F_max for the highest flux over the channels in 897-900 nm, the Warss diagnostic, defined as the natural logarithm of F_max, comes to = 4.50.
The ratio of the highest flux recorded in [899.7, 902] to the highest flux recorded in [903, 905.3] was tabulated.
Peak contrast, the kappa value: 0.97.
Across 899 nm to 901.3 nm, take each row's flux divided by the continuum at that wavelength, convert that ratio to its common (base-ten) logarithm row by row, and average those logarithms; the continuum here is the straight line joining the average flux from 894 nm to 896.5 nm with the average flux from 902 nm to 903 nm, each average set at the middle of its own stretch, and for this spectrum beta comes -0.005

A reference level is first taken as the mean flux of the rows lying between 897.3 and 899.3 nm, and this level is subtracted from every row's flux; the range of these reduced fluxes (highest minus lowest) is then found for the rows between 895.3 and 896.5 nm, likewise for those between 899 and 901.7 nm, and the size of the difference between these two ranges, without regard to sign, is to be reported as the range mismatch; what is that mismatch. 3.4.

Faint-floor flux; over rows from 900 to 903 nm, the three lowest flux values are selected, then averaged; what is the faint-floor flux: 86.5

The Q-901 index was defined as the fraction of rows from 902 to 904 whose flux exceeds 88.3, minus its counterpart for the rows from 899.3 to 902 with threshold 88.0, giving 1.0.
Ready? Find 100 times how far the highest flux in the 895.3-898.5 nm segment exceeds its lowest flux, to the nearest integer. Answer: 1060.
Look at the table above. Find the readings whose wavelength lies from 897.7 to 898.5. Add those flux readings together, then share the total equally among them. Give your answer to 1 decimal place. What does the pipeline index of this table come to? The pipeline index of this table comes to 88.3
